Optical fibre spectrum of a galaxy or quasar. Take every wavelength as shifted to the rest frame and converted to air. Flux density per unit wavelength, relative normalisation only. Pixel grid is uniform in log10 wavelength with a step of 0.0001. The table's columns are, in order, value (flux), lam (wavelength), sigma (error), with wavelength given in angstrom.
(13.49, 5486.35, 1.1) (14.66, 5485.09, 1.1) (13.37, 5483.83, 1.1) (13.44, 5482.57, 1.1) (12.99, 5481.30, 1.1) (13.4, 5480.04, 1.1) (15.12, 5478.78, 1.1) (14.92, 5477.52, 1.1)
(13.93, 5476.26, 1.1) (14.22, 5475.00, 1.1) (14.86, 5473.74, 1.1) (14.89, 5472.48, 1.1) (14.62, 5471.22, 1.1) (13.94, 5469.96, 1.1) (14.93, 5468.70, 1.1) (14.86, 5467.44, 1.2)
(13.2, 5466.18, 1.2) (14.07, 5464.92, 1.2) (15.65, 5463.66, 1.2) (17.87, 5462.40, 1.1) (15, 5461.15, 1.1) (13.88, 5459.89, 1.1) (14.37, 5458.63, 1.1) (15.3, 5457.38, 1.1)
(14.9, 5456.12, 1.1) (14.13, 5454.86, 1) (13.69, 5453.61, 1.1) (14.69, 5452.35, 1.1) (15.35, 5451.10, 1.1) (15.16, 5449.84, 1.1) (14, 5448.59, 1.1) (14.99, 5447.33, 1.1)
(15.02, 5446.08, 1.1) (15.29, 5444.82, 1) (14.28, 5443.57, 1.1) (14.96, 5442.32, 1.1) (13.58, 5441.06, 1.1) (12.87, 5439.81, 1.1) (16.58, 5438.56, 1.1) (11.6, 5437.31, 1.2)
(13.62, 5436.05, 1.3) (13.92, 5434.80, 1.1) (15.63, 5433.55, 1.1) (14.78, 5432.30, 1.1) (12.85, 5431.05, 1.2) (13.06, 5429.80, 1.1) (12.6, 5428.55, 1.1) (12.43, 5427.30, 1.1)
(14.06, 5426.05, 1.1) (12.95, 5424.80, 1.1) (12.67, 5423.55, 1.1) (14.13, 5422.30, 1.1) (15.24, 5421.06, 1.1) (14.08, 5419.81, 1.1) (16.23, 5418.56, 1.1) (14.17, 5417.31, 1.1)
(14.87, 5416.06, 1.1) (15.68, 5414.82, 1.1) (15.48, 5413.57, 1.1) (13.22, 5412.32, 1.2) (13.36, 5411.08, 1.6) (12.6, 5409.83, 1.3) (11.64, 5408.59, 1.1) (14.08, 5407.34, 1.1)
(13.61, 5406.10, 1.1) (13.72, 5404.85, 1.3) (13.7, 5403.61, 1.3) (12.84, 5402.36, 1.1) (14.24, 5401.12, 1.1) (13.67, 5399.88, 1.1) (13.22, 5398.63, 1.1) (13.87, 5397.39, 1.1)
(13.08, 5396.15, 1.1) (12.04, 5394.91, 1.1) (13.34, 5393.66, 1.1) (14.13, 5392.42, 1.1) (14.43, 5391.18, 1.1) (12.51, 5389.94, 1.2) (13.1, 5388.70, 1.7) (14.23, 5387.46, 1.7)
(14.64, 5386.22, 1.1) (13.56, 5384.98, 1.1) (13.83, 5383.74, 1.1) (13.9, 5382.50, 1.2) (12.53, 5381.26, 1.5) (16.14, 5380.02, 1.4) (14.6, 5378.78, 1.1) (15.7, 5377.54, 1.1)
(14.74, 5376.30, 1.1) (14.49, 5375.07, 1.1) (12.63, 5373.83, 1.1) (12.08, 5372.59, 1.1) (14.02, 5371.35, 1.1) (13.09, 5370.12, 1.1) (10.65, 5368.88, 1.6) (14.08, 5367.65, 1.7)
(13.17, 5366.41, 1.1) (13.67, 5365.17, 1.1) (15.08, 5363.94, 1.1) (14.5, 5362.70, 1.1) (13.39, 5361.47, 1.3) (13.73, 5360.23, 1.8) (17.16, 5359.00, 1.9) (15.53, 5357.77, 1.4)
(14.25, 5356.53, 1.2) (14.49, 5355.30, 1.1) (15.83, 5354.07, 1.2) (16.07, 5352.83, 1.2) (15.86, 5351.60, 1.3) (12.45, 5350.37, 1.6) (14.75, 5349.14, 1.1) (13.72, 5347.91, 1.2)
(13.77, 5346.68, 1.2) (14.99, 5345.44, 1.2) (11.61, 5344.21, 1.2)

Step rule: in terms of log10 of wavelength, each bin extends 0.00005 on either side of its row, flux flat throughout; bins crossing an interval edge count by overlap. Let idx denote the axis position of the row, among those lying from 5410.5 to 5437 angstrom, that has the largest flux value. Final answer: 5418.56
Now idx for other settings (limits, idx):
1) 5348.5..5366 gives 5359.00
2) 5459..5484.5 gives 5462.40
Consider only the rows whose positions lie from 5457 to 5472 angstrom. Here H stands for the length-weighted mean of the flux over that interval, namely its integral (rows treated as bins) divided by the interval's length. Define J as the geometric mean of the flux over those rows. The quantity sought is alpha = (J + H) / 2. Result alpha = 14.8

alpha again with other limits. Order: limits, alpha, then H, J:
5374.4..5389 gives 14.3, 14.3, 14.3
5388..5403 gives 13.4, 13.4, 13.4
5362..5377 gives 13.5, 13.5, 13.5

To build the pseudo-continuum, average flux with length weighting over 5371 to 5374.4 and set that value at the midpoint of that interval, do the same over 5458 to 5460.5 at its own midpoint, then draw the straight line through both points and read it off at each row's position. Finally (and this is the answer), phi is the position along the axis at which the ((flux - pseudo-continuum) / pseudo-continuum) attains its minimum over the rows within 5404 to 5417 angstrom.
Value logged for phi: 5408.59 angstrom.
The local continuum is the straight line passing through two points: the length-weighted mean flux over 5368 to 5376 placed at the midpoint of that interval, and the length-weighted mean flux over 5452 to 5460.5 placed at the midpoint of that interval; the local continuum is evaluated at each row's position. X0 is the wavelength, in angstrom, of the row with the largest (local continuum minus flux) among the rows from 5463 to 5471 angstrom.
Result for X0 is 5466.18 angstrom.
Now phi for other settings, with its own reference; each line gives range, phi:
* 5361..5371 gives 5368.88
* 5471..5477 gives 5476.26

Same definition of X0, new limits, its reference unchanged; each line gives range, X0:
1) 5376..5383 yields 5381.26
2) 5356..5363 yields 5361.47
